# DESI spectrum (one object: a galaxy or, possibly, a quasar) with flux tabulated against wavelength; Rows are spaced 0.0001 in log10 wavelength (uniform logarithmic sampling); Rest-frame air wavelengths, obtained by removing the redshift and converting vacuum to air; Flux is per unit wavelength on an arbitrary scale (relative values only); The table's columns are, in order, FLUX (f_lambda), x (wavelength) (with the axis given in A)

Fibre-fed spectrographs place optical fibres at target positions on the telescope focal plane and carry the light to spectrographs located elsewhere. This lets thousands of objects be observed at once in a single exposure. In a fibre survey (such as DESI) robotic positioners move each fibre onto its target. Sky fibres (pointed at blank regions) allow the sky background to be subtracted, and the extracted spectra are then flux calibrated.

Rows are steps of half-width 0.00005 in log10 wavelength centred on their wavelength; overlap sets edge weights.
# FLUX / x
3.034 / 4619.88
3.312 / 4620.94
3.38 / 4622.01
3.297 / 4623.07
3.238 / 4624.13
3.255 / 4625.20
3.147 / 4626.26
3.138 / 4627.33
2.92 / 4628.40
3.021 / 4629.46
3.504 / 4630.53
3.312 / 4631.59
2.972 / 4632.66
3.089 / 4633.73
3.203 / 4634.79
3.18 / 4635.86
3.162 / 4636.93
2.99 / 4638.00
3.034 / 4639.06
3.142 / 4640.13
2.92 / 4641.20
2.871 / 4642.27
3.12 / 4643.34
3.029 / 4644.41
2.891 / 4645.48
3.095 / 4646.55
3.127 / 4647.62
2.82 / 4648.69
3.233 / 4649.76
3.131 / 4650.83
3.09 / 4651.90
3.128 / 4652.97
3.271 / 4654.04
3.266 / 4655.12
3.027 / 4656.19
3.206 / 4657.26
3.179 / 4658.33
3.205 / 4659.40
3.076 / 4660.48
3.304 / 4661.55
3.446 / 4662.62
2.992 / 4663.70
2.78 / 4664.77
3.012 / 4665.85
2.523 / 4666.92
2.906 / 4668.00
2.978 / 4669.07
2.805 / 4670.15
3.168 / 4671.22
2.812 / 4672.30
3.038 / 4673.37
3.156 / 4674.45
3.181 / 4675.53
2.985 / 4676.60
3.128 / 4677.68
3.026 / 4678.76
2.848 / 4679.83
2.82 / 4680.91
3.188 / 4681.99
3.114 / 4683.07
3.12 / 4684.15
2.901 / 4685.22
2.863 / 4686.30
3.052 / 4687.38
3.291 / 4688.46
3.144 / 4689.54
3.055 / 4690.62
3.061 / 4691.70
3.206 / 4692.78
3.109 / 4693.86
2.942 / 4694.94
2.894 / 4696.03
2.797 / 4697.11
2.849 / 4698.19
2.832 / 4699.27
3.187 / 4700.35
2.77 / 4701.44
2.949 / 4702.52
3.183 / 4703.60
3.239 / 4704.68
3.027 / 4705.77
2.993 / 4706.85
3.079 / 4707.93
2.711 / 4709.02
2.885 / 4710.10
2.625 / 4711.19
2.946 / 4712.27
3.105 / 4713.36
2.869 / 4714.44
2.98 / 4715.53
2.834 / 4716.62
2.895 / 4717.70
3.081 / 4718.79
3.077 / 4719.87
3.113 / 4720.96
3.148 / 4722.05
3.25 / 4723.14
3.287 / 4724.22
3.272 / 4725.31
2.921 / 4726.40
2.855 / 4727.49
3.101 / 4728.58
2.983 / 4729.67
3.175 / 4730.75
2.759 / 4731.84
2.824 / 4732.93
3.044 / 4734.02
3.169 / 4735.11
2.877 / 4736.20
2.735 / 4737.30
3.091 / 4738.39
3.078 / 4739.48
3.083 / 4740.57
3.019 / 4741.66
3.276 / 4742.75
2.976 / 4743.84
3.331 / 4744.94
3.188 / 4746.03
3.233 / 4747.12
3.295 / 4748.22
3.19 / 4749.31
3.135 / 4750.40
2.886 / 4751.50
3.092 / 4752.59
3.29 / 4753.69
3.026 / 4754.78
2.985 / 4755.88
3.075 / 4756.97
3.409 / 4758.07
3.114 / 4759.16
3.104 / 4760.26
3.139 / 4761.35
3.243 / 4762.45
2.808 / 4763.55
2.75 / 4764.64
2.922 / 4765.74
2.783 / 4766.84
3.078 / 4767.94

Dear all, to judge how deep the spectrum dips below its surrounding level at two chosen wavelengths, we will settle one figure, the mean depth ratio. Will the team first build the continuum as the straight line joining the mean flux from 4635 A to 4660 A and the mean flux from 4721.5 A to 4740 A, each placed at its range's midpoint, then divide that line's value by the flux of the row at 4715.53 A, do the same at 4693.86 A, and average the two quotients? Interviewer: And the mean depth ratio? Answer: 1.00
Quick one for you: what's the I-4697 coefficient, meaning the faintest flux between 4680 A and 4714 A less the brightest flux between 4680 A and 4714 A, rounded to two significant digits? -0.67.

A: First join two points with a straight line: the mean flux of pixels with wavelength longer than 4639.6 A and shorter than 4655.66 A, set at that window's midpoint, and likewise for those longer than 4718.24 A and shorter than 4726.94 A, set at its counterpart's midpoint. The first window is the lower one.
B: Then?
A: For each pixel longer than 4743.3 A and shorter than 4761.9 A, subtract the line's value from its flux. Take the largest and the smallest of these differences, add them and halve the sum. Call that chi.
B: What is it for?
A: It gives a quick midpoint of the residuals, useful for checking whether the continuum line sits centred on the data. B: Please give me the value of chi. -0.025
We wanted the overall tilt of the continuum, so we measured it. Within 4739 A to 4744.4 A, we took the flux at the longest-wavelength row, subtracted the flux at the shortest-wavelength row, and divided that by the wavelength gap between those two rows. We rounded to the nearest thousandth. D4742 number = -0.023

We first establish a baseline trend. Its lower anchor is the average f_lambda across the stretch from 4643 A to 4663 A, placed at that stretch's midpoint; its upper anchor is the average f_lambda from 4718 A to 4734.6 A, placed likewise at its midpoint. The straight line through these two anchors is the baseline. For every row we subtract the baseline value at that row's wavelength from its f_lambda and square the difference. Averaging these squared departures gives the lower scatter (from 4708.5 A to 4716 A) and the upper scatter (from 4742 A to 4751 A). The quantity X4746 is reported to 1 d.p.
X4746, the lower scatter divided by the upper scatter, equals 1.6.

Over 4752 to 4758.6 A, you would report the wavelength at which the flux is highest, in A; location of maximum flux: 4758.07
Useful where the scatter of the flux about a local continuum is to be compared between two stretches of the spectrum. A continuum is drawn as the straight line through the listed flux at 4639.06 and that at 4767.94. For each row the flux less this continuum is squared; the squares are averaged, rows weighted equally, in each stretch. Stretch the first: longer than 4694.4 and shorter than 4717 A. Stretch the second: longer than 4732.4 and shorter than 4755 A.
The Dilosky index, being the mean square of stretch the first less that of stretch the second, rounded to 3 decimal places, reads 0.013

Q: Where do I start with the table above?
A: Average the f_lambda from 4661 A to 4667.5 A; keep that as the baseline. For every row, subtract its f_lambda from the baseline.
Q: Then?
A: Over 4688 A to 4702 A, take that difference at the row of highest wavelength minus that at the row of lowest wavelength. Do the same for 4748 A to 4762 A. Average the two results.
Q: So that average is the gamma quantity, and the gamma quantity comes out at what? 0.34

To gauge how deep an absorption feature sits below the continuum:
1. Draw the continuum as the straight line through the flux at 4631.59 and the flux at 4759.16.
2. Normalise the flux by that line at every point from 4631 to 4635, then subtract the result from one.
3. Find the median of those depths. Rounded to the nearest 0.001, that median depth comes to 0.049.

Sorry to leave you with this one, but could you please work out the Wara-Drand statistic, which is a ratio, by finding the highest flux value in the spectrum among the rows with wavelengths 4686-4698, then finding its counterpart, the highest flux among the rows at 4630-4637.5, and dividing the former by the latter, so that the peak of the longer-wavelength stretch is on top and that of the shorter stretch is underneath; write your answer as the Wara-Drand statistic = 0.94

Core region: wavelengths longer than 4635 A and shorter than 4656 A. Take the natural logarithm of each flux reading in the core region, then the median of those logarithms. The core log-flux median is 1.14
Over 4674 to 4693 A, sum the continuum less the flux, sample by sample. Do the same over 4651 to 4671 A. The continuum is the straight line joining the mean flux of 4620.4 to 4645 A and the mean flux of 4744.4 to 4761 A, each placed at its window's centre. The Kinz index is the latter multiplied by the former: 2.1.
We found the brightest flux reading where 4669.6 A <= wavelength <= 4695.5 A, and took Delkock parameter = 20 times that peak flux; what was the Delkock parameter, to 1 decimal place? 65.8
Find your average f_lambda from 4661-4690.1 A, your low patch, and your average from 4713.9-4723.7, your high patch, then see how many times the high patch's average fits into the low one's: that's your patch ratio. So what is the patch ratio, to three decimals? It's 0.998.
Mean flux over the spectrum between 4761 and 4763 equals 3.19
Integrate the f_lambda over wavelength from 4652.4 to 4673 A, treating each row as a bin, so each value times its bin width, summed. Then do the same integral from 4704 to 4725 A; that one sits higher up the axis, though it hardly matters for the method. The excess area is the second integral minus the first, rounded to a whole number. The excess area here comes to 0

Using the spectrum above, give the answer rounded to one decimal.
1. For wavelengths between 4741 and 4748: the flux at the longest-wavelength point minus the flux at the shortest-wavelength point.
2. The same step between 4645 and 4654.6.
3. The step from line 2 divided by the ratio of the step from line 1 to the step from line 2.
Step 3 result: 0.7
